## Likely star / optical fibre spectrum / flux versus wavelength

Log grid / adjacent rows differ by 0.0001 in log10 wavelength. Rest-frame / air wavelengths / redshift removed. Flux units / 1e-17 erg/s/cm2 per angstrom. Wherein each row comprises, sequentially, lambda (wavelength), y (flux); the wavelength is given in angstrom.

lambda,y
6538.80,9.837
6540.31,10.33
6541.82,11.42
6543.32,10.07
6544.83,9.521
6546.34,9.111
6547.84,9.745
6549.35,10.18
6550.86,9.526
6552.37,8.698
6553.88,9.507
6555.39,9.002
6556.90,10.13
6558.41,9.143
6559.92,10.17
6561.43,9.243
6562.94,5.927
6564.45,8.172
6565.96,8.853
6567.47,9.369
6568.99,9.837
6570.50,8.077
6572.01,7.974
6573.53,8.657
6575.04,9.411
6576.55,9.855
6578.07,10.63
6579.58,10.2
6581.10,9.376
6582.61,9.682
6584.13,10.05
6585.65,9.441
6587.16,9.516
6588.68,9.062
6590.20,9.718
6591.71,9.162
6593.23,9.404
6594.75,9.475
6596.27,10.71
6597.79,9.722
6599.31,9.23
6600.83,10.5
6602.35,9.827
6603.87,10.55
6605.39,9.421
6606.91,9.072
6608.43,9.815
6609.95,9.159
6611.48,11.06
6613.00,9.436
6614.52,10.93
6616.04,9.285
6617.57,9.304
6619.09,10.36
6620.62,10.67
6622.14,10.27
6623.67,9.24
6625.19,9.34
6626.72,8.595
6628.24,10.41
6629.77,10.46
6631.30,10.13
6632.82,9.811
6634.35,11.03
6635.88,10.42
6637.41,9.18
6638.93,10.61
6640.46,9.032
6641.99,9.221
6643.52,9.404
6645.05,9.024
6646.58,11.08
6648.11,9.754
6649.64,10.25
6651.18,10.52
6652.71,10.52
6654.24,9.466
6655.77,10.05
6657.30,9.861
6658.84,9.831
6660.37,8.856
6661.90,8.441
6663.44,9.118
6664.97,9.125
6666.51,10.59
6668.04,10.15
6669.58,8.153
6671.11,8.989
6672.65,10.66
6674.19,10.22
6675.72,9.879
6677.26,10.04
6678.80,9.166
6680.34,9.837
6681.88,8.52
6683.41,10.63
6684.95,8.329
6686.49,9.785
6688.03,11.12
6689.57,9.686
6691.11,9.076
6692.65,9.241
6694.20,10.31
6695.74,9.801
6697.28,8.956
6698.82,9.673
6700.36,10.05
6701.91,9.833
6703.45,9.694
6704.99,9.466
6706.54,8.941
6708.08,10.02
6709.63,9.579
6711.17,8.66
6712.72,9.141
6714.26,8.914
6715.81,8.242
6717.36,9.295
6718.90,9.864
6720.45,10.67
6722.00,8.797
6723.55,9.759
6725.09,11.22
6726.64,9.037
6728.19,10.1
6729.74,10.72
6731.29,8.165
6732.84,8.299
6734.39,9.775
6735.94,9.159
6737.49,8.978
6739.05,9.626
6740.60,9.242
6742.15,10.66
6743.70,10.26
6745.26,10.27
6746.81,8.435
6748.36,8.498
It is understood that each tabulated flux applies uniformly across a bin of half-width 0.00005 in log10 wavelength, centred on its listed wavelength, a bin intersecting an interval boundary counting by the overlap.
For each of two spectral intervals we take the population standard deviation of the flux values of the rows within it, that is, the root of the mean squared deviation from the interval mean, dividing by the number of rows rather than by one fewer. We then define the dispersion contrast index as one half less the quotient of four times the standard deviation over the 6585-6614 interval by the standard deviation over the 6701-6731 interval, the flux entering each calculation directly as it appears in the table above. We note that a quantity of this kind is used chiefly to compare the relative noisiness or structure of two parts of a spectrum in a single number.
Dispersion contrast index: -2.6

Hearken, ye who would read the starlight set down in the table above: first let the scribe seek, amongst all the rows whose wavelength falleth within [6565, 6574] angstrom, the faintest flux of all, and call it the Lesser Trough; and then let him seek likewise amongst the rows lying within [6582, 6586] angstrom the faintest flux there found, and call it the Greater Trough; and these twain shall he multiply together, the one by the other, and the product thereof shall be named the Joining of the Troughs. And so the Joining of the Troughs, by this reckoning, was 75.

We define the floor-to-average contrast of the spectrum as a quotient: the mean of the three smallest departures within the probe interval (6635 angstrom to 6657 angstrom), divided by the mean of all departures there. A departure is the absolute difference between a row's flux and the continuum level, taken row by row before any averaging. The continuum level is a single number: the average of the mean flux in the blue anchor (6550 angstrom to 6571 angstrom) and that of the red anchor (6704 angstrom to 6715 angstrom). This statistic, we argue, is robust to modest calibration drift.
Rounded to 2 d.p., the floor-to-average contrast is 0.10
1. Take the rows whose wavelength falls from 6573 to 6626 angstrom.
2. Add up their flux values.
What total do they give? 342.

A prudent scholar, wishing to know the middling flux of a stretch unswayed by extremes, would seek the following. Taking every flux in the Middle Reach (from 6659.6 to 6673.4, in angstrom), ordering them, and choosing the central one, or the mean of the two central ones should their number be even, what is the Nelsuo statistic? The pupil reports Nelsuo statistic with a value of 9.12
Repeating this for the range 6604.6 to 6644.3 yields 9.62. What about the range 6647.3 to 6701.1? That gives 9.80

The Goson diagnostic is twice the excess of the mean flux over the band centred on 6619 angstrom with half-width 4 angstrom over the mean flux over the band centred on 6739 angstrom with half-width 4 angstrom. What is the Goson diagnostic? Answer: 0.9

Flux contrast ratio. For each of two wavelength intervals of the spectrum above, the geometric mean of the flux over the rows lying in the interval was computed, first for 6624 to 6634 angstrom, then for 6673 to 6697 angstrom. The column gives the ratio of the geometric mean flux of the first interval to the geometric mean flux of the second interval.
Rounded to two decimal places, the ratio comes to 1.01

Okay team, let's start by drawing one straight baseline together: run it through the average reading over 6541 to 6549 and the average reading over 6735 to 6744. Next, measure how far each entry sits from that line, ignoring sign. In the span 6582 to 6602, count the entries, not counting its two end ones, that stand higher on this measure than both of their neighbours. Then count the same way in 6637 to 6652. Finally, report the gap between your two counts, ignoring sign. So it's 3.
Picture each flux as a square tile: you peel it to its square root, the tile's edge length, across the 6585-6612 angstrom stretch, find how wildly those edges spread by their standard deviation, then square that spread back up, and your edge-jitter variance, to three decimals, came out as 0.009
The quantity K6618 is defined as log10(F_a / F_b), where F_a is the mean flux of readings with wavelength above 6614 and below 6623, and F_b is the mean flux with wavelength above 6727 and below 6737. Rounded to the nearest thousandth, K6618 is 0.034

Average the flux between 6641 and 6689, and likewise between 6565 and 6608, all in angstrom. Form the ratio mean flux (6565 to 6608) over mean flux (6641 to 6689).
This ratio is 0.983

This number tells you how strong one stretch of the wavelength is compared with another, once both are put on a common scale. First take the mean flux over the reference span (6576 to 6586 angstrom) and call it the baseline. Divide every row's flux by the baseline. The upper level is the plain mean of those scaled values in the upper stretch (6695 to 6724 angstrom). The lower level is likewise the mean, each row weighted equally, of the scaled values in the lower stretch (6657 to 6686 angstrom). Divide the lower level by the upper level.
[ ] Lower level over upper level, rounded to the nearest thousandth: 1.006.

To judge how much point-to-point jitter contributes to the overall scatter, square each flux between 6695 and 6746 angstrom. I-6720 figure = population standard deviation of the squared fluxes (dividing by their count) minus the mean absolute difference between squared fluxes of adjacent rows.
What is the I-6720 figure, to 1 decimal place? -1.1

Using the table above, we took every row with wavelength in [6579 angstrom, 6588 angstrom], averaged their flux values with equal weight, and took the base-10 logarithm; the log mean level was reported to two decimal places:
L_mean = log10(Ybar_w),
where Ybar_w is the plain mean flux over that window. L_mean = 0.99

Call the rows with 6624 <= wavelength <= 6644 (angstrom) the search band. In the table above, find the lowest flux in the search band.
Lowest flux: 8.595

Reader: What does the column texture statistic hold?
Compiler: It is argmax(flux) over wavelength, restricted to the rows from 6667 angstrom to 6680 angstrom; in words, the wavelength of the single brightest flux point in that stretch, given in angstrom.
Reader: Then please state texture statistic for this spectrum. 6672.65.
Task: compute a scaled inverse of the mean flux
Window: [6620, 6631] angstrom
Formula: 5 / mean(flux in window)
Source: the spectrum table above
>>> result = 0.507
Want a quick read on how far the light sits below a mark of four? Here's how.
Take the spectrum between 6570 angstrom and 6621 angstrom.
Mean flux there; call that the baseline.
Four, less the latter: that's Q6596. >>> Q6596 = -5.67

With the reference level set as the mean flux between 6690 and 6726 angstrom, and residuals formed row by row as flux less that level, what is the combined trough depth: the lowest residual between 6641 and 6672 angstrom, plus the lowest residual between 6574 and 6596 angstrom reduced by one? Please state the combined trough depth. -2.85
